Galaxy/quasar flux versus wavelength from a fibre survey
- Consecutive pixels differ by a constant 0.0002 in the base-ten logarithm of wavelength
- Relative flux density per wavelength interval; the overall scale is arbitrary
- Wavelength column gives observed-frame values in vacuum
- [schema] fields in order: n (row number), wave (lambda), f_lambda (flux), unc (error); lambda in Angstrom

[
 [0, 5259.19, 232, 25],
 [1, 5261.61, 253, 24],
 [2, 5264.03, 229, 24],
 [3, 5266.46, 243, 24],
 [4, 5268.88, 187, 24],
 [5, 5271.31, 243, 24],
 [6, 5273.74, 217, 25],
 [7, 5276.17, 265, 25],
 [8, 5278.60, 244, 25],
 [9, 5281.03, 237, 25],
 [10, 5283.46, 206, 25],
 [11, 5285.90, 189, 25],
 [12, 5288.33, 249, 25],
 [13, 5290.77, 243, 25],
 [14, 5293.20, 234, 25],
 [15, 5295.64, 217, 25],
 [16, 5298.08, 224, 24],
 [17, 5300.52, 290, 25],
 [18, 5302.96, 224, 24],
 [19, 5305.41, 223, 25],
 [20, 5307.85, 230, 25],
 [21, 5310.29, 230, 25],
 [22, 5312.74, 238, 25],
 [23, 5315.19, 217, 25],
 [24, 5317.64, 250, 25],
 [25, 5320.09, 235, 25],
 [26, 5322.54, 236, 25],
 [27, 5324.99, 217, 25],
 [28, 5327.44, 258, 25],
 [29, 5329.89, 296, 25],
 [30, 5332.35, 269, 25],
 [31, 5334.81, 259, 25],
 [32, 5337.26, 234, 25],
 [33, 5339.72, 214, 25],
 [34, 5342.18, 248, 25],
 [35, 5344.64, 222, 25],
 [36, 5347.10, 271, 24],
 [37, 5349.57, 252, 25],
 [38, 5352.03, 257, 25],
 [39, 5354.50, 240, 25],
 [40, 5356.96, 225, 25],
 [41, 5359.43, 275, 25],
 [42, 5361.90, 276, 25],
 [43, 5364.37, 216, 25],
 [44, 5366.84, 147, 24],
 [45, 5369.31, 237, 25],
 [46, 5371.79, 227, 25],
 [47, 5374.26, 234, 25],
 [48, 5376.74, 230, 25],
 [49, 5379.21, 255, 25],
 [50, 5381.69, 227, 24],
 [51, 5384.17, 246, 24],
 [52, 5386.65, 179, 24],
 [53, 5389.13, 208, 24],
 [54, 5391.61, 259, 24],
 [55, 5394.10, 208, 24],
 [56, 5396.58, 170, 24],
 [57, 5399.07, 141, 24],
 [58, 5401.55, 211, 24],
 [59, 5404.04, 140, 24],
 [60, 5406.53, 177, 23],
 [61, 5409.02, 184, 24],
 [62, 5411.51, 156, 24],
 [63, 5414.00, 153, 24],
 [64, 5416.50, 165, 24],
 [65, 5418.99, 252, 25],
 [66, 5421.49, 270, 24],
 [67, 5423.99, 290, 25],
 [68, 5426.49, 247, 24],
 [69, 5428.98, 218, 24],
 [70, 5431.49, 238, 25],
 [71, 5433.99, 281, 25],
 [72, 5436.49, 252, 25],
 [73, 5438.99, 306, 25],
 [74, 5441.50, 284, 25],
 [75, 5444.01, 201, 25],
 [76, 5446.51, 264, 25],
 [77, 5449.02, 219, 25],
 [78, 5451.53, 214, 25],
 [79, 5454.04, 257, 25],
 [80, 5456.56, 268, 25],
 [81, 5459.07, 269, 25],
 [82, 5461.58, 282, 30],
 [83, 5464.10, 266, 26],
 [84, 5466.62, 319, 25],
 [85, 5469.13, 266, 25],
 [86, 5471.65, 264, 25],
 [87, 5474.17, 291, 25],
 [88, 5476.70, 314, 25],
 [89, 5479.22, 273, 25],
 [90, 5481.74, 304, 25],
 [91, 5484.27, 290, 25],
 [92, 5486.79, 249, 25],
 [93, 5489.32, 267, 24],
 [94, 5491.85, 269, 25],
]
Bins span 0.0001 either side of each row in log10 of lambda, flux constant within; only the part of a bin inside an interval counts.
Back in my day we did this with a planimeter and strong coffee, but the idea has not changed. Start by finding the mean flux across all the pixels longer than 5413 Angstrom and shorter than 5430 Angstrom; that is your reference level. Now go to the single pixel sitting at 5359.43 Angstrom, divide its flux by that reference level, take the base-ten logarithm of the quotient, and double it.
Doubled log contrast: 0.16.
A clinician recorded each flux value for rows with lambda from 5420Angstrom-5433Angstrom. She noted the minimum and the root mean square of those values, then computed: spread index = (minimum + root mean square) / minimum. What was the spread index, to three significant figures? 2.16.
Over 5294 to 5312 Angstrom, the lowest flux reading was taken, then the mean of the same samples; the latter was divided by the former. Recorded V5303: 1.08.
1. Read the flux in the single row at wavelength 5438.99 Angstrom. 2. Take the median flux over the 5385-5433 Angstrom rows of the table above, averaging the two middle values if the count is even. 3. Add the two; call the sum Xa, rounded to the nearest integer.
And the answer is 514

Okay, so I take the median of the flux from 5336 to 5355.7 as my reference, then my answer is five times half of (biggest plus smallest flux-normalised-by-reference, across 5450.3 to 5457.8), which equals 4.94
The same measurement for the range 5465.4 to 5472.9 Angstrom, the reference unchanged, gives 5.97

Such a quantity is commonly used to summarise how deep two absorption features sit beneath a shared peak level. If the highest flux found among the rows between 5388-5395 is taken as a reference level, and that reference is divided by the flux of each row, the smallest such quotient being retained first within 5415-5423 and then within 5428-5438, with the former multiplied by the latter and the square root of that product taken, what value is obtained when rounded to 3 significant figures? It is 0.940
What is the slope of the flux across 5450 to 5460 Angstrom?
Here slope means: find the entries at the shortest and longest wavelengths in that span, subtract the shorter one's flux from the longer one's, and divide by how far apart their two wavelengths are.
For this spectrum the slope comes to 7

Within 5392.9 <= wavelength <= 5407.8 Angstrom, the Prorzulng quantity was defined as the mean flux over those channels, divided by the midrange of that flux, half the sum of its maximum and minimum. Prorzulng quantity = 0.994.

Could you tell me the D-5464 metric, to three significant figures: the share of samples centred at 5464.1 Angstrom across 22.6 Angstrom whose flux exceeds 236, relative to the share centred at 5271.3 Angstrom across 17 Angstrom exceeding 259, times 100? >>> 700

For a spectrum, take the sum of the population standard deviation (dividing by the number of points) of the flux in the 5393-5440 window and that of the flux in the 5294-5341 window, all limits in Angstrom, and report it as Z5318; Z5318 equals 75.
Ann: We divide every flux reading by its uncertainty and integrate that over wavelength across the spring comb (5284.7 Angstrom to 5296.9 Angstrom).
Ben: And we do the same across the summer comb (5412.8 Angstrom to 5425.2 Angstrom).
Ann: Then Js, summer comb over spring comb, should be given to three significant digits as 1.04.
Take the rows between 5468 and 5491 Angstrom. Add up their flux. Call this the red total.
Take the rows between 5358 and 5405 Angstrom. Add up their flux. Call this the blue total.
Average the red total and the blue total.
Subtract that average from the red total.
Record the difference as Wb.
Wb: -784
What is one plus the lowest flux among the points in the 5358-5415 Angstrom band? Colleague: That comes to 141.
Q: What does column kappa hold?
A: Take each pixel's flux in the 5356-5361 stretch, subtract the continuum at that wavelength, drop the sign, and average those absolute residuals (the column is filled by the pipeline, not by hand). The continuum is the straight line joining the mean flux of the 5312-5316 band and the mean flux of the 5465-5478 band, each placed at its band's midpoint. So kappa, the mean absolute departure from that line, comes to 25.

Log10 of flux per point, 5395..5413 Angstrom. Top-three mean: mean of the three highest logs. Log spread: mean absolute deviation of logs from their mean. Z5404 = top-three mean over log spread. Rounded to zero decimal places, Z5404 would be 45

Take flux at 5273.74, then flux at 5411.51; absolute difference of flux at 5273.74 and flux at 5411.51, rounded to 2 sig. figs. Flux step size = 61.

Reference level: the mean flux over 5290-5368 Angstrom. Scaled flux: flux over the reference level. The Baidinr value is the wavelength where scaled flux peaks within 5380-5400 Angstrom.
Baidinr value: 5391.61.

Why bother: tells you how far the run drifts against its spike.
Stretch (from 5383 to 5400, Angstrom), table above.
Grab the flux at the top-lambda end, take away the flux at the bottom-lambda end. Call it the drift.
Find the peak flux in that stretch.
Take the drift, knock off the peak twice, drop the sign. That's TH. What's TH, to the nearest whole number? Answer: 623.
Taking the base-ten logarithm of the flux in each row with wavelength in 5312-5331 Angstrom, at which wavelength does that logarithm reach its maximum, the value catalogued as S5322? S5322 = 5329.89 Angstrom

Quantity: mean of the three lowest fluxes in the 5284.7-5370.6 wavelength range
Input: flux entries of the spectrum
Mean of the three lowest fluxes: 183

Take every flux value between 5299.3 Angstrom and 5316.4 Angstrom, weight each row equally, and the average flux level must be 236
